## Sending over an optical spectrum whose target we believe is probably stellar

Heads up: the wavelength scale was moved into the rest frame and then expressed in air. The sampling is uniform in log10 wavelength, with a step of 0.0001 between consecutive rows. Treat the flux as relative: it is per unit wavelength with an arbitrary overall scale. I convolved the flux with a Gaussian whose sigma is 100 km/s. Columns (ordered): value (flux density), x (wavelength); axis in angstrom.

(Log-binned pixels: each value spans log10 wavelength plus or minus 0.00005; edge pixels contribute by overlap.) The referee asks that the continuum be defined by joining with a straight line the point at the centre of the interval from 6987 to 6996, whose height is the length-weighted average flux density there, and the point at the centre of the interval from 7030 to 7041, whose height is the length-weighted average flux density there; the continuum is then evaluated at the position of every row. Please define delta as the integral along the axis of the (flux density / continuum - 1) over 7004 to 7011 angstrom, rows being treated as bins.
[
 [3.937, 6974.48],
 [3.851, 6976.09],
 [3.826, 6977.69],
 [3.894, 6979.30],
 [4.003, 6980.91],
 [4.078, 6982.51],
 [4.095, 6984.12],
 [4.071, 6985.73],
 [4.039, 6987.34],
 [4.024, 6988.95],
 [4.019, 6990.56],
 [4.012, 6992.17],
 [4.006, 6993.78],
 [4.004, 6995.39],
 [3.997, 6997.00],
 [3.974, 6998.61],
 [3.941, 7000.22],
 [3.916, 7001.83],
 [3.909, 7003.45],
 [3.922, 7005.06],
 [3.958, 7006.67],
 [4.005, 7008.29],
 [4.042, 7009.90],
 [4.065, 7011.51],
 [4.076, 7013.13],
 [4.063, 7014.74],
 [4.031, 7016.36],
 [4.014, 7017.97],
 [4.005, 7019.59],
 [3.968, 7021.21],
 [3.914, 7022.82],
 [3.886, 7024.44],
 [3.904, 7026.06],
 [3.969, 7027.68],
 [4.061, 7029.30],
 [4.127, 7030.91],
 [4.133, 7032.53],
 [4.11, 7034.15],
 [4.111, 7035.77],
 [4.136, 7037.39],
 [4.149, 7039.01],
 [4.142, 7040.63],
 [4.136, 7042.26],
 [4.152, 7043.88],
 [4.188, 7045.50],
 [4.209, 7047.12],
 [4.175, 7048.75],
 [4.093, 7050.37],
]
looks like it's -0.13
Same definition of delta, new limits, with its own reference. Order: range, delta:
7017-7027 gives -0.36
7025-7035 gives -0.17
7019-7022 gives -0.08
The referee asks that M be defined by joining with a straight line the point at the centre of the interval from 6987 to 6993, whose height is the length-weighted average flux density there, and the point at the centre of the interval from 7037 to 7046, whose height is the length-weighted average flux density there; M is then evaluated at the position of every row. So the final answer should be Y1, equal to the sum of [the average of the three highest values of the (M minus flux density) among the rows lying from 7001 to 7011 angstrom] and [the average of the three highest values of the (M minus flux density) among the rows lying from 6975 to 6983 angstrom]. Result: 0.27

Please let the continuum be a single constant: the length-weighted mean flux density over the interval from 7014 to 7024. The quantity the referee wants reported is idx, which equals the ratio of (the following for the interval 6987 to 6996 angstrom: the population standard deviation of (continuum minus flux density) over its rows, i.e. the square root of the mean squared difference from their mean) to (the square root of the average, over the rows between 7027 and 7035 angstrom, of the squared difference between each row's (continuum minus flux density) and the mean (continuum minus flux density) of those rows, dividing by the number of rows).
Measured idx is 0.2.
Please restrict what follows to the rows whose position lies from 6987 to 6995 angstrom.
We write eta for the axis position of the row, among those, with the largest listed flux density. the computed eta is 6987.34 angstrom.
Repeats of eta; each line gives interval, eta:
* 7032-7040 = 7039.01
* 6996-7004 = 6997.00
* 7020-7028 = 7027.68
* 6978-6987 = 6984.12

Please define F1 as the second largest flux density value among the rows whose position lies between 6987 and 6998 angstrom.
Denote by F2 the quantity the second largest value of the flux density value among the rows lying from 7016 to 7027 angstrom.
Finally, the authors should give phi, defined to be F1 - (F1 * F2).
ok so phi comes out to -12.1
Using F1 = 4.024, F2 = 4.014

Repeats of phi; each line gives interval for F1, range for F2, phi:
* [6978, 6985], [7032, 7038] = -12.8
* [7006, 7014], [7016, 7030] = -12.3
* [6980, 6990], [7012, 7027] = -12.5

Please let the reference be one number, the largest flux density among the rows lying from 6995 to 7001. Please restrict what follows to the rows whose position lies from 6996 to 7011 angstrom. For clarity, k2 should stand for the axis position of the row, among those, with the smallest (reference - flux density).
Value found 7009.90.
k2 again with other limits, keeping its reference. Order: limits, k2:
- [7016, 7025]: 7016.36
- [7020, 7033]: 7032.53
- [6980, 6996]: 6984.12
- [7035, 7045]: 7043.88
